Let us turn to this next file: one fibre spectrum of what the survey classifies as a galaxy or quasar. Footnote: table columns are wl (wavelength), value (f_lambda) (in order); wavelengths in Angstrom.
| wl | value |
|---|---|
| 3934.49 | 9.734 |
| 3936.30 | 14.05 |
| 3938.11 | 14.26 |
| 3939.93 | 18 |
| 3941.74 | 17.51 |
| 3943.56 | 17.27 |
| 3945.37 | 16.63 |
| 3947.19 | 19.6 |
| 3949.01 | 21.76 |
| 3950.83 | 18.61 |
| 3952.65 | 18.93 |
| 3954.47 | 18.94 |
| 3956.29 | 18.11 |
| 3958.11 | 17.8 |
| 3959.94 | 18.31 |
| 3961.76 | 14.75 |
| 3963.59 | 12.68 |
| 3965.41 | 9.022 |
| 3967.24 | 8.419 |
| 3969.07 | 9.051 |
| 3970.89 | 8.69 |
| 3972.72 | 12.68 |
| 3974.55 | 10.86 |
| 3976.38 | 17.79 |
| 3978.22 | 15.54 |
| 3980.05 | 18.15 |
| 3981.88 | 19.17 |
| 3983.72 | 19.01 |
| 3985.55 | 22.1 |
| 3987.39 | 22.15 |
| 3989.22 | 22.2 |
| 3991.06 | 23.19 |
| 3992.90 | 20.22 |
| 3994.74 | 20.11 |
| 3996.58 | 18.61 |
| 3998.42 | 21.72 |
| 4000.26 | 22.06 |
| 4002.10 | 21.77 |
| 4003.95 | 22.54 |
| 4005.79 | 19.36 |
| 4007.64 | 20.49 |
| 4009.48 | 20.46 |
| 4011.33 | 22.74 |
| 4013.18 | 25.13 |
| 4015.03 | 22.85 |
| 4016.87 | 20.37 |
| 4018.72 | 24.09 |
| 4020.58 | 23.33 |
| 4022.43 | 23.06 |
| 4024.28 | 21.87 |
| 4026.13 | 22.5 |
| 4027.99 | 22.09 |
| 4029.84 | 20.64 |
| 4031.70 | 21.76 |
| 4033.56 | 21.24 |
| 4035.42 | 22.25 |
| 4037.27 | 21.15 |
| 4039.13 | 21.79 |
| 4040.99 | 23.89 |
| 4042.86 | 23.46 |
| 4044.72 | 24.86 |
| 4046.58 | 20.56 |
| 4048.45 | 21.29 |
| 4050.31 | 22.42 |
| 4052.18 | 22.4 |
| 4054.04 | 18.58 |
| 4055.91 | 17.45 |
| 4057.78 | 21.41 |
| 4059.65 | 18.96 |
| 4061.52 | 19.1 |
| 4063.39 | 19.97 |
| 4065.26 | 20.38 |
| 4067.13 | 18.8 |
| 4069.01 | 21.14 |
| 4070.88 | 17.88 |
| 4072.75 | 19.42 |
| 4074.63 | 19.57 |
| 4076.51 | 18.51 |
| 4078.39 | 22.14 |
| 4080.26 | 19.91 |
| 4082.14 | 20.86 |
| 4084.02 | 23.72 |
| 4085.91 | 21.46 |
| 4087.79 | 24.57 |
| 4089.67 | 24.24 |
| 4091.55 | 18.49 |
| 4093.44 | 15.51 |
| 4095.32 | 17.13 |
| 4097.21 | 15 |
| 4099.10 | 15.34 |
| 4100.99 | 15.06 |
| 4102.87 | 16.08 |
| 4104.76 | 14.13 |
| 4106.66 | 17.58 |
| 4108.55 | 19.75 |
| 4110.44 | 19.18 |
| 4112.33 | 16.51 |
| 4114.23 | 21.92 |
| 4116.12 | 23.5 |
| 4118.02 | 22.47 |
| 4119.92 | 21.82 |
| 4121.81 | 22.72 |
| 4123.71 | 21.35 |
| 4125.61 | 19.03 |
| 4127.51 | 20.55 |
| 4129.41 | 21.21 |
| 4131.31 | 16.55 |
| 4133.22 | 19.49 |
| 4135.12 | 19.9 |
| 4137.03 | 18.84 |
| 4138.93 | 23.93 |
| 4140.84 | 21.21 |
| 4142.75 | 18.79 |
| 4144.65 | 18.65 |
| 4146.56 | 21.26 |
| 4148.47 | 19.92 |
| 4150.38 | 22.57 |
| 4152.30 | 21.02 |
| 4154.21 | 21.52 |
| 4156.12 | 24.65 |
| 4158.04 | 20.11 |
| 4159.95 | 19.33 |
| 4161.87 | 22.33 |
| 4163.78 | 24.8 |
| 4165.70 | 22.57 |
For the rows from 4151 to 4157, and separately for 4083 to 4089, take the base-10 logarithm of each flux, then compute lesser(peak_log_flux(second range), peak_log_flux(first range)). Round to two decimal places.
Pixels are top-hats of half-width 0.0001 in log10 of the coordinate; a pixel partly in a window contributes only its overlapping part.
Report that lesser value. 1.39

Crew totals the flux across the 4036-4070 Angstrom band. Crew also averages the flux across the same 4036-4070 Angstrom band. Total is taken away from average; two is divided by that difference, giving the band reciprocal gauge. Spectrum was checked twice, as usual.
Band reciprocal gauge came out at -0.0056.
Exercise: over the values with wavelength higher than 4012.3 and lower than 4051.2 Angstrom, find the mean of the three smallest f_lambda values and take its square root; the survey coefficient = 4.5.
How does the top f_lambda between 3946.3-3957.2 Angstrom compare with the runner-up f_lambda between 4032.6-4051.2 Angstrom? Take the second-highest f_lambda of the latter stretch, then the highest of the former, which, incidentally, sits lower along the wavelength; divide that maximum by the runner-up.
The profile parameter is 0.91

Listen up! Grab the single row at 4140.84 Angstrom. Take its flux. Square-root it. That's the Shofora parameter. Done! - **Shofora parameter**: 4.61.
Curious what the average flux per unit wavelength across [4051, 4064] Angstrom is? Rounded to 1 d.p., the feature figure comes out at 19.7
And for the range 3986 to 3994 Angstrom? 21.9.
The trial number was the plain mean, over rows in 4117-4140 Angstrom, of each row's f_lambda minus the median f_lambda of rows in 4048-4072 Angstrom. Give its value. 0.7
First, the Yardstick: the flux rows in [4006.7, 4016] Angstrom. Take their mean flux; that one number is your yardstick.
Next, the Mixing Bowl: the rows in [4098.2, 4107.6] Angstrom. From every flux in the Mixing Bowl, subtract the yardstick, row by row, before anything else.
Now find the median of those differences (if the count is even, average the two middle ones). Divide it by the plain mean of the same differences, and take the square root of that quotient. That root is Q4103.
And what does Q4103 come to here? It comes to 1.02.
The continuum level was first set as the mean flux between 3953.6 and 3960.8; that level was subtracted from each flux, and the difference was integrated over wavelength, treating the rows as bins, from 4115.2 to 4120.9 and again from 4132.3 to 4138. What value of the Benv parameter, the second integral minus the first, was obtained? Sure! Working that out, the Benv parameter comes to -18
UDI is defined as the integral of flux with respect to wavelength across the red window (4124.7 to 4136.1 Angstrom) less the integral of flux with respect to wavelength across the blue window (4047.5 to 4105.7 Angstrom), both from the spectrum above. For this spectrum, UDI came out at -906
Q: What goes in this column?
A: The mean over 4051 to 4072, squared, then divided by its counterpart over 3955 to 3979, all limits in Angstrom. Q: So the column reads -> 29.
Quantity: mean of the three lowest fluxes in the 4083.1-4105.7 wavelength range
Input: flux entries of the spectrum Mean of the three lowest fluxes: 15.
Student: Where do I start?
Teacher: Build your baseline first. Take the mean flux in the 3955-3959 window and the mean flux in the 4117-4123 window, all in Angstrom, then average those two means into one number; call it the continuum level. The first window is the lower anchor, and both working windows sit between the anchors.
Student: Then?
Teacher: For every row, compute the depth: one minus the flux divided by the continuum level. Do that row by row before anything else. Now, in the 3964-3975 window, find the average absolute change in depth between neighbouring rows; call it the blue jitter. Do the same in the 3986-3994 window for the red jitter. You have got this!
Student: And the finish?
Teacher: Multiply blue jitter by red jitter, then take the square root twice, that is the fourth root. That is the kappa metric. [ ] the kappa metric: 0.26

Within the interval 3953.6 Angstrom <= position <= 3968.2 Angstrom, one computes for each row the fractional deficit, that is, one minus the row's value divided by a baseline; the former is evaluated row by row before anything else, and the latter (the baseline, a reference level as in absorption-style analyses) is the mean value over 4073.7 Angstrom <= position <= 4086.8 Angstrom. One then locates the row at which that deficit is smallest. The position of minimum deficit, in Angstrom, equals 3954.47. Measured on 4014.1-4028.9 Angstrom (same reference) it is 4018.72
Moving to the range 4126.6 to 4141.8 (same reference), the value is 4138.93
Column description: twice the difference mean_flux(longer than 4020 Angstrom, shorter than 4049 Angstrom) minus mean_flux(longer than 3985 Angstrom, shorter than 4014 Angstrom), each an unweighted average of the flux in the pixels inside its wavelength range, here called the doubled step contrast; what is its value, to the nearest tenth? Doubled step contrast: 1.4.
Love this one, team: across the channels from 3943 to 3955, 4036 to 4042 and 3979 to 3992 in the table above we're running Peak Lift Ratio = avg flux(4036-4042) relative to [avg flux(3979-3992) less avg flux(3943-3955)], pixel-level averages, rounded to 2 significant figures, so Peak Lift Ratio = 11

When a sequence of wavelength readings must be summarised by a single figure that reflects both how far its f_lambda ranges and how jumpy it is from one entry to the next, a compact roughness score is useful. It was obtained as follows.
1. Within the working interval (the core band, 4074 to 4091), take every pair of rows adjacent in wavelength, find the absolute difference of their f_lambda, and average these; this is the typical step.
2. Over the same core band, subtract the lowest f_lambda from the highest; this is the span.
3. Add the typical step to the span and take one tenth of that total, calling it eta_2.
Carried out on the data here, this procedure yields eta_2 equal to 0.81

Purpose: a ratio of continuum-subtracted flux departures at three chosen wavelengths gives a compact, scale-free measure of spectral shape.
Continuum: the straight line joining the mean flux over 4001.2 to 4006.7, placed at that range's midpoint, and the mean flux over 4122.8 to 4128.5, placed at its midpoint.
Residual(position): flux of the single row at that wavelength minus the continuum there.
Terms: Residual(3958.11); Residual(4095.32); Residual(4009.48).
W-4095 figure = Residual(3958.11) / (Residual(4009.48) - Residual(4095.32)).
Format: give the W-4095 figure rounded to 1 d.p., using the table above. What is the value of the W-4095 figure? -1.4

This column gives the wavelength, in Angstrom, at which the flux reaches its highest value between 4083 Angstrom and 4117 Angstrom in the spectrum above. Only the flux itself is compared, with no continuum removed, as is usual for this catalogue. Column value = 4087.79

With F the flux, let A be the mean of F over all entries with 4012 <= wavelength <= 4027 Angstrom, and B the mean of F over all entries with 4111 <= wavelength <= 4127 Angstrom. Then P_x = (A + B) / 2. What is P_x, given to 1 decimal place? 22.0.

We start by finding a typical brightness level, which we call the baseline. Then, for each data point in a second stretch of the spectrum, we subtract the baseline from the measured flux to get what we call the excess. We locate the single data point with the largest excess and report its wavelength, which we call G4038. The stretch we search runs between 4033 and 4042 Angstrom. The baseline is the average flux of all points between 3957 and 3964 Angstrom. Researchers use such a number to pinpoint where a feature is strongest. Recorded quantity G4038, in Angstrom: 4040.99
